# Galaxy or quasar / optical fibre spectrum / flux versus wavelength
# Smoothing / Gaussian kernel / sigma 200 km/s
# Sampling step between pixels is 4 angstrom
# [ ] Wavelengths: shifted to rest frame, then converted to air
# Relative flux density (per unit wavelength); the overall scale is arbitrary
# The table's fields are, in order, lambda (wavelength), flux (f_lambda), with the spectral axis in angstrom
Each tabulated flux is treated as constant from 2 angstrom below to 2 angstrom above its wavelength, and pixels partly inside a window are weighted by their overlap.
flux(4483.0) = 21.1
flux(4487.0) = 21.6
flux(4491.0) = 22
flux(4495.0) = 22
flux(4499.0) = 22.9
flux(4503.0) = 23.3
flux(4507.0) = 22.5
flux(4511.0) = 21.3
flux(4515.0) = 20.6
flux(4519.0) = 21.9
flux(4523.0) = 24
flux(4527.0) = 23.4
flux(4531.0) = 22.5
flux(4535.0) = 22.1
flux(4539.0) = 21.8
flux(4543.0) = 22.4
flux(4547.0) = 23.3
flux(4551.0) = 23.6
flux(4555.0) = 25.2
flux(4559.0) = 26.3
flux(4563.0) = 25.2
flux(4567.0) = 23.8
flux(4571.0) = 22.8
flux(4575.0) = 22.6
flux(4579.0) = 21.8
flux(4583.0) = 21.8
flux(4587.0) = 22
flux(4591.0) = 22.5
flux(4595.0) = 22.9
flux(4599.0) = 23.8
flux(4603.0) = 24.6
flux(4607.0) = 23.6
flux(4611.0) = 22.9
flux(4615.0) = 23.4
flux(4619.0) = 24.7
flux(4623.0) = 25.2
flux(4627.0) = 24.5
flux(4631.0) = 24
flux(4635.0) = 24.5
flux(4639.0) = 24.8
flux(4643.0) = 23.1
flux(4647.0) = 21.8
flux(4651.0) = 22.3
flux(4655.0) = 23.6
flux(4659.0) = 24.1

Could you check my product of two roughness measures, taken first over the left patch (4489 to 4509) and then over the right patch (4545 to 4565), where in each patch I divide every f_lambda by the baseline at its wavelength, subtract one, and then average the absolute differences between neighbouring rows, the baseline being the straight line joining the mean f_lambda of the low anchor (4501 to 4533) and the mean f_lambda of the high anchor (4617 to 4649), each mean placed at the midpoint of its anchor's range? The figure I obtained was 0.0010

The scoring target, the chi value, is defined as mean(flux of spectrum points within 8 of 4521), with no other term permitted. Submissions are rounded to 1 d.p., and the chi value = 22.5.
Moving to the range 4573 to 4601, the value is 22.5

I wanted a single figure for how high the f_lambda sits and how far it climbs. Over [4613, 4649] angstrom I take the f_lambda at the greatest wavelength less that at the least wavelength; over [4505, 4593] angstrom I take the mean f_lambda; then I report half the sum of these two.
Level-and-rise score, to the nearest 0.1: 10.6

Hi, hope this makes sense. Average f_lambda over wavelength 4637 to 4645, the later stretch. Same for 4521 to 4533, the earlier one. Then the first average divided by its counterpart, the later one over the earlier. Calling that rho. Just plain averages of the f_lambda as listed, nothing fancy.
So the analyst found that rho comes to 1.03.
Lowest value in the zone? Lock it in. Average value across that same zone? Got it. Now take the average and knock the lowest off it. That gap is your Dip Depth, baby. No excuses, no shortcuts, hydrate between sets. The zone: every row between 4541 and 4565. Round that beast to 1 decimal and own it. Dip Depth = 1.9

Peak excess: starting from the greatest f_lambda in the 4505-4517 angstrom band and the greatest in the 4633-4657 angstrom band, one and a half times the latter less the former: 14.7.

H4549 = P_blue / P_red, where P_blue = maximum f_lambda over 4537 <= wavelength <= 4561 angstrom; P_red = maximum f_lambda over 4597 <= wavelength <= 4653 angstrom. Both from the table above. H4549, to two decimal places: 1.04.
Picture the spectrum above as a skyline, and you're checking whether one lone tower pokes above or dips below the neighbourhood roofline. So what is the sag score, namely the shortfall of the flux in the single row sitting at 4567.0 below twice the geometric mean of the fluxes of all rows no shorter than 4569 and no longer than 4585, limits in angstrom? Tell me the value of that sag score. 20.7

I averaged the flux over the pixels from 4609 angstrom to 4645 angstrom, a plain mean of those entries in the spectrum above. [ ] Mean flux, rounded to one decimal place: 24.1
